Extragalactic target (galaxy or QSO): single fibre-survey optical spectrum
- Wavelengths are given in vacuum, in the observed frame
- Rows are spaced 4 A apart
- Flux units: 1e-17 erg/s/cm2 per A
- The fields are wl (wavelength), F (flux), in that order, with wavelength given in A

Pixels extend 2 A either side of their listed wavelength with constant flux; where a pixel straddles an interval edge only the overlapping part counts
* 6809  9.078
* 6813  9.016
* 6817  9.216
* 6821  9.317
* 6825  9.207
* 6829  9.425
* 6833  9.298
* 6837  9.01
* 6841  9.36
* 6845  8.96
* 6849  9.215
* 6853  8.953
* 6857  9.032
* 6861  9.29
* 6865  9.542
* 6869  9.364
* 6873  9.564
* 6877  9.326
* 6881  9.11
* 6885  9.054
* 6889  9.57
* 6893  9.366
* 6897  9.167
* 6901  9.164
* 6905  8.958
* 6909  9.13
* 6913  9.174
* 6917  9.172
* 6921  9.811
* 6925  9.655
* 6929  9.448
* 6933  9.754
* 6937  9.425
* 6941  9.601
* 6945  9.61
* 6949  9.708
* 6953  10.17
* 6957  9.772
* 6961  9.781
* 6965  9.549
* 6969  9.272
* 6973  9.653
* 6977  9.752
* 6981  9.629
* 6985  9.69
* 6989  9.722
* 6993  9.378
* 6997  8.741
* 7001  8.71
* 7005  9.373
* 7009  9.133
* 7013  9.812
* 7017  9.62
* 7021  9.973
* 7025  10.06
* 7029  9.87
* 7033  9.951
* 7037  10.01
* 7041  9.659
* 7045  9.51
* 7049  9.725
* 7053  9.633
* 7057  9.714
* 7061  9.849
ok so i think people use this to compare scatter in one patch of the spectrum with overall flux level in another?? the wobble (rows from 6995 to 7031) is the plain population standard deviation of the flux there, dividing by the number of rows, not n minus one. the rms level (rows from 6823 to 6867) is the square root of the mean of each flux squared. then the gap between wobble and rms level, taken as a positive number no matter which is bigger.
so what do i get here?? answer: 8.72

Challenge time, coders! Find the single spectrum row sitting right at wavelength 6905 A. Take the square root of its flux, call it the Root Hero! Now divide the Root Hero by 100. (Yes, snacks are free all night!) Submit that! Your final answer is 0.0299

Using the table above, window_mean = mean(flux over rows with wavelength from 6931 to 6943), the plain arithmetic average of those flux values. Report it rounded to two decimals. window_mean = 9.59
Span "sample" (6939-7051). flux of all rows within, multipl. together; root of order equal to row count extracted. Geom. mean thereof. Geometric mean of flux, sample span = 9.6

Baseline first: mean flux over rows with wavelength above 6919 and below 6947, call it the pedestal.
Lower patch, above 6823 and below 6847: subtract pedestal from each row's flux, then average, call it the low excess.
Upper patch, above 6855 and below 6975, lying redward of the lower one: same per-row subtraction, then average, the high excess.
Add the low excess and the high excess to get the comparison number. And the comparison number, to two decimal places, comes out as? -0.58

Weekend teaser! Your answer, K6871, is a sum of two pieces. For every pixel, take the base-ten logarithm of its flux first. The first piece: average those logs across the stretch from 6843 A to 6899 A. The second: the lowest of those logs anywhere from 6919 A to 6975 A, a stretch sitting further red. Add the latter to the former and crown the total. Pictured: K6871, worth 1.93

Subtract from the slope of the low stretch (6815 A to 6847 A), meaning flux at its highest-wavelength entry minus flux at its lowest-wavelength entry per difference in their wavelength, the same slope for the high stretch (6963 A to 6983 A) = -0.014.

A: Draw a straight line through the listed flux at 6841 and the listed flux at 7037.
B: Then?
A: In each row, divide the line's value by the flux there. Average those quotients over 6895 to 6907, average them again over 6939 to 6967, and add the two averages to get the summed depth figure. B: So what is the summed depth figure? 2.05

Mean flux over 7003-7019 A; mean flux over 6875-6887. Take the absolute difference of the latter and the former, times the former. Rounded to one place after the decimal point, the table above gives 3.0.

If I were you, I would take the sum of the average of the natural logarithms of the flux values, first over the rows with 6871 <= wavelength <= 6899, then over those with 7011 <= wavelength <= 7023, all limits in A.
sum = 4.51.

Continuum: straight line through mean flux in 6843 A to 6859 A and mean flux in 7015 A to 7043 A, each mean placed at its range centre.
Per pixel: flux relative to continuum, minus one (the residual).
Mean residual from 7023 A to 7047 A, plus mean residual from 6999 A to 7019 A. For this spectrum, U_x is -0.05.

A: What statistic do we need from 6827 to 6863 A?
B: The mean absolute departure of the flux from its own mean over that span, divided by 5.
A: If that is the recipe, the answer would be 0.032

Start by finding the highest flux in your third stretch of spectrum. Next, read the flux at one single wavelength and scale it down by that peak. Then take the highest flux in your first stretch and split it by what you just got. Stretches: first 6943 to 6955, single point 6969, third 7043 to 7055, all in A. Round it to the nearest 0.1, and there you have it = 10.7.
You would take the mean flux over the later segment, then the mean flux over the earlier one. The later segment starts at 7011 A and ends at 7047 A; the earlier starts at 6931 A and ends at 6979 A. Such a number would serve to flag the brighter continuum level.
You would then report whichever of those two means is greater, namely 9.83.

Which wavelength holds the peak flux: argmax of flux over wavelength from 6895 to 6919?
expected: 6913 A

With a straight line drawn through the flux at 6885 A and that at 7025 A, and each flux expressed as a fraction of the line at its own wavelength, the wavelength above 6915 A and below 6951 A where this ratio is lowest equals 6917 A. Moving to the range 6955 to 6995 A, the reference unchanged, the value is 6993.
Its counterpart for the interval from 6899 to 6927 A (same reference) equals 6905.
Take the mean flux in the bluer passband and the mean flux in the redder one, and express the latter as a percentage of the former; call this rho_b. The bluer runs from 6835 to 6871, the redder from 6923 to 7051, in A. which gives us 105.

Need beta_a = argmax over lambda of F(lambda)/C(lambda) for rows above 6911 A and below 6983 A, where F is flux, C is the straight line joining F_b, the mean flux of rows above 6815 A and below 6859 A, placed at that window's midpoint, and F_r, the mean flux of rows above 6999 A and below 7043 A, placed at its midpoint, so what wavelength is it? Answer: 6953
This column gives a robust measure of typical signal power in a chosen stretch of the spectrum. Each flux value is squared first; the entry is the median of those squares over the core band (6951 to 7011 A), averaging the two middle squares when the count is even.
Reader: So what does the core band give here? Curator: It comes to 92.7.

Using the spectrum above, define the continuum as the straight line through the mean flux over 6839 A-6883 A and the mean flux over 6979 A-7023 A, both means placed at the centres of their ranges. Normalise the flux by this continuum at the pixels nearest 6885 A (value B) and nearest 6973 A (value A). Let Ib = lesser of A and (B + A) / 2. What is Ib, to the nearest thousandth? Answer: 1.001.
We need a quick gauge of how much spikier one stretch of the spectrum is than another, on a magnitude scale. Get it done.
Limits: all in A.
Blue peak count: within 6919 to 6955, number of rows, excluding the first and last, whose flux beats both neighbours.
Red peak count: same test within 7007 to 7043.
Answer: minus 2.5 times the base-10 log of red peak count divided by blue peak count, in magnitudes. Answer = -1.2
